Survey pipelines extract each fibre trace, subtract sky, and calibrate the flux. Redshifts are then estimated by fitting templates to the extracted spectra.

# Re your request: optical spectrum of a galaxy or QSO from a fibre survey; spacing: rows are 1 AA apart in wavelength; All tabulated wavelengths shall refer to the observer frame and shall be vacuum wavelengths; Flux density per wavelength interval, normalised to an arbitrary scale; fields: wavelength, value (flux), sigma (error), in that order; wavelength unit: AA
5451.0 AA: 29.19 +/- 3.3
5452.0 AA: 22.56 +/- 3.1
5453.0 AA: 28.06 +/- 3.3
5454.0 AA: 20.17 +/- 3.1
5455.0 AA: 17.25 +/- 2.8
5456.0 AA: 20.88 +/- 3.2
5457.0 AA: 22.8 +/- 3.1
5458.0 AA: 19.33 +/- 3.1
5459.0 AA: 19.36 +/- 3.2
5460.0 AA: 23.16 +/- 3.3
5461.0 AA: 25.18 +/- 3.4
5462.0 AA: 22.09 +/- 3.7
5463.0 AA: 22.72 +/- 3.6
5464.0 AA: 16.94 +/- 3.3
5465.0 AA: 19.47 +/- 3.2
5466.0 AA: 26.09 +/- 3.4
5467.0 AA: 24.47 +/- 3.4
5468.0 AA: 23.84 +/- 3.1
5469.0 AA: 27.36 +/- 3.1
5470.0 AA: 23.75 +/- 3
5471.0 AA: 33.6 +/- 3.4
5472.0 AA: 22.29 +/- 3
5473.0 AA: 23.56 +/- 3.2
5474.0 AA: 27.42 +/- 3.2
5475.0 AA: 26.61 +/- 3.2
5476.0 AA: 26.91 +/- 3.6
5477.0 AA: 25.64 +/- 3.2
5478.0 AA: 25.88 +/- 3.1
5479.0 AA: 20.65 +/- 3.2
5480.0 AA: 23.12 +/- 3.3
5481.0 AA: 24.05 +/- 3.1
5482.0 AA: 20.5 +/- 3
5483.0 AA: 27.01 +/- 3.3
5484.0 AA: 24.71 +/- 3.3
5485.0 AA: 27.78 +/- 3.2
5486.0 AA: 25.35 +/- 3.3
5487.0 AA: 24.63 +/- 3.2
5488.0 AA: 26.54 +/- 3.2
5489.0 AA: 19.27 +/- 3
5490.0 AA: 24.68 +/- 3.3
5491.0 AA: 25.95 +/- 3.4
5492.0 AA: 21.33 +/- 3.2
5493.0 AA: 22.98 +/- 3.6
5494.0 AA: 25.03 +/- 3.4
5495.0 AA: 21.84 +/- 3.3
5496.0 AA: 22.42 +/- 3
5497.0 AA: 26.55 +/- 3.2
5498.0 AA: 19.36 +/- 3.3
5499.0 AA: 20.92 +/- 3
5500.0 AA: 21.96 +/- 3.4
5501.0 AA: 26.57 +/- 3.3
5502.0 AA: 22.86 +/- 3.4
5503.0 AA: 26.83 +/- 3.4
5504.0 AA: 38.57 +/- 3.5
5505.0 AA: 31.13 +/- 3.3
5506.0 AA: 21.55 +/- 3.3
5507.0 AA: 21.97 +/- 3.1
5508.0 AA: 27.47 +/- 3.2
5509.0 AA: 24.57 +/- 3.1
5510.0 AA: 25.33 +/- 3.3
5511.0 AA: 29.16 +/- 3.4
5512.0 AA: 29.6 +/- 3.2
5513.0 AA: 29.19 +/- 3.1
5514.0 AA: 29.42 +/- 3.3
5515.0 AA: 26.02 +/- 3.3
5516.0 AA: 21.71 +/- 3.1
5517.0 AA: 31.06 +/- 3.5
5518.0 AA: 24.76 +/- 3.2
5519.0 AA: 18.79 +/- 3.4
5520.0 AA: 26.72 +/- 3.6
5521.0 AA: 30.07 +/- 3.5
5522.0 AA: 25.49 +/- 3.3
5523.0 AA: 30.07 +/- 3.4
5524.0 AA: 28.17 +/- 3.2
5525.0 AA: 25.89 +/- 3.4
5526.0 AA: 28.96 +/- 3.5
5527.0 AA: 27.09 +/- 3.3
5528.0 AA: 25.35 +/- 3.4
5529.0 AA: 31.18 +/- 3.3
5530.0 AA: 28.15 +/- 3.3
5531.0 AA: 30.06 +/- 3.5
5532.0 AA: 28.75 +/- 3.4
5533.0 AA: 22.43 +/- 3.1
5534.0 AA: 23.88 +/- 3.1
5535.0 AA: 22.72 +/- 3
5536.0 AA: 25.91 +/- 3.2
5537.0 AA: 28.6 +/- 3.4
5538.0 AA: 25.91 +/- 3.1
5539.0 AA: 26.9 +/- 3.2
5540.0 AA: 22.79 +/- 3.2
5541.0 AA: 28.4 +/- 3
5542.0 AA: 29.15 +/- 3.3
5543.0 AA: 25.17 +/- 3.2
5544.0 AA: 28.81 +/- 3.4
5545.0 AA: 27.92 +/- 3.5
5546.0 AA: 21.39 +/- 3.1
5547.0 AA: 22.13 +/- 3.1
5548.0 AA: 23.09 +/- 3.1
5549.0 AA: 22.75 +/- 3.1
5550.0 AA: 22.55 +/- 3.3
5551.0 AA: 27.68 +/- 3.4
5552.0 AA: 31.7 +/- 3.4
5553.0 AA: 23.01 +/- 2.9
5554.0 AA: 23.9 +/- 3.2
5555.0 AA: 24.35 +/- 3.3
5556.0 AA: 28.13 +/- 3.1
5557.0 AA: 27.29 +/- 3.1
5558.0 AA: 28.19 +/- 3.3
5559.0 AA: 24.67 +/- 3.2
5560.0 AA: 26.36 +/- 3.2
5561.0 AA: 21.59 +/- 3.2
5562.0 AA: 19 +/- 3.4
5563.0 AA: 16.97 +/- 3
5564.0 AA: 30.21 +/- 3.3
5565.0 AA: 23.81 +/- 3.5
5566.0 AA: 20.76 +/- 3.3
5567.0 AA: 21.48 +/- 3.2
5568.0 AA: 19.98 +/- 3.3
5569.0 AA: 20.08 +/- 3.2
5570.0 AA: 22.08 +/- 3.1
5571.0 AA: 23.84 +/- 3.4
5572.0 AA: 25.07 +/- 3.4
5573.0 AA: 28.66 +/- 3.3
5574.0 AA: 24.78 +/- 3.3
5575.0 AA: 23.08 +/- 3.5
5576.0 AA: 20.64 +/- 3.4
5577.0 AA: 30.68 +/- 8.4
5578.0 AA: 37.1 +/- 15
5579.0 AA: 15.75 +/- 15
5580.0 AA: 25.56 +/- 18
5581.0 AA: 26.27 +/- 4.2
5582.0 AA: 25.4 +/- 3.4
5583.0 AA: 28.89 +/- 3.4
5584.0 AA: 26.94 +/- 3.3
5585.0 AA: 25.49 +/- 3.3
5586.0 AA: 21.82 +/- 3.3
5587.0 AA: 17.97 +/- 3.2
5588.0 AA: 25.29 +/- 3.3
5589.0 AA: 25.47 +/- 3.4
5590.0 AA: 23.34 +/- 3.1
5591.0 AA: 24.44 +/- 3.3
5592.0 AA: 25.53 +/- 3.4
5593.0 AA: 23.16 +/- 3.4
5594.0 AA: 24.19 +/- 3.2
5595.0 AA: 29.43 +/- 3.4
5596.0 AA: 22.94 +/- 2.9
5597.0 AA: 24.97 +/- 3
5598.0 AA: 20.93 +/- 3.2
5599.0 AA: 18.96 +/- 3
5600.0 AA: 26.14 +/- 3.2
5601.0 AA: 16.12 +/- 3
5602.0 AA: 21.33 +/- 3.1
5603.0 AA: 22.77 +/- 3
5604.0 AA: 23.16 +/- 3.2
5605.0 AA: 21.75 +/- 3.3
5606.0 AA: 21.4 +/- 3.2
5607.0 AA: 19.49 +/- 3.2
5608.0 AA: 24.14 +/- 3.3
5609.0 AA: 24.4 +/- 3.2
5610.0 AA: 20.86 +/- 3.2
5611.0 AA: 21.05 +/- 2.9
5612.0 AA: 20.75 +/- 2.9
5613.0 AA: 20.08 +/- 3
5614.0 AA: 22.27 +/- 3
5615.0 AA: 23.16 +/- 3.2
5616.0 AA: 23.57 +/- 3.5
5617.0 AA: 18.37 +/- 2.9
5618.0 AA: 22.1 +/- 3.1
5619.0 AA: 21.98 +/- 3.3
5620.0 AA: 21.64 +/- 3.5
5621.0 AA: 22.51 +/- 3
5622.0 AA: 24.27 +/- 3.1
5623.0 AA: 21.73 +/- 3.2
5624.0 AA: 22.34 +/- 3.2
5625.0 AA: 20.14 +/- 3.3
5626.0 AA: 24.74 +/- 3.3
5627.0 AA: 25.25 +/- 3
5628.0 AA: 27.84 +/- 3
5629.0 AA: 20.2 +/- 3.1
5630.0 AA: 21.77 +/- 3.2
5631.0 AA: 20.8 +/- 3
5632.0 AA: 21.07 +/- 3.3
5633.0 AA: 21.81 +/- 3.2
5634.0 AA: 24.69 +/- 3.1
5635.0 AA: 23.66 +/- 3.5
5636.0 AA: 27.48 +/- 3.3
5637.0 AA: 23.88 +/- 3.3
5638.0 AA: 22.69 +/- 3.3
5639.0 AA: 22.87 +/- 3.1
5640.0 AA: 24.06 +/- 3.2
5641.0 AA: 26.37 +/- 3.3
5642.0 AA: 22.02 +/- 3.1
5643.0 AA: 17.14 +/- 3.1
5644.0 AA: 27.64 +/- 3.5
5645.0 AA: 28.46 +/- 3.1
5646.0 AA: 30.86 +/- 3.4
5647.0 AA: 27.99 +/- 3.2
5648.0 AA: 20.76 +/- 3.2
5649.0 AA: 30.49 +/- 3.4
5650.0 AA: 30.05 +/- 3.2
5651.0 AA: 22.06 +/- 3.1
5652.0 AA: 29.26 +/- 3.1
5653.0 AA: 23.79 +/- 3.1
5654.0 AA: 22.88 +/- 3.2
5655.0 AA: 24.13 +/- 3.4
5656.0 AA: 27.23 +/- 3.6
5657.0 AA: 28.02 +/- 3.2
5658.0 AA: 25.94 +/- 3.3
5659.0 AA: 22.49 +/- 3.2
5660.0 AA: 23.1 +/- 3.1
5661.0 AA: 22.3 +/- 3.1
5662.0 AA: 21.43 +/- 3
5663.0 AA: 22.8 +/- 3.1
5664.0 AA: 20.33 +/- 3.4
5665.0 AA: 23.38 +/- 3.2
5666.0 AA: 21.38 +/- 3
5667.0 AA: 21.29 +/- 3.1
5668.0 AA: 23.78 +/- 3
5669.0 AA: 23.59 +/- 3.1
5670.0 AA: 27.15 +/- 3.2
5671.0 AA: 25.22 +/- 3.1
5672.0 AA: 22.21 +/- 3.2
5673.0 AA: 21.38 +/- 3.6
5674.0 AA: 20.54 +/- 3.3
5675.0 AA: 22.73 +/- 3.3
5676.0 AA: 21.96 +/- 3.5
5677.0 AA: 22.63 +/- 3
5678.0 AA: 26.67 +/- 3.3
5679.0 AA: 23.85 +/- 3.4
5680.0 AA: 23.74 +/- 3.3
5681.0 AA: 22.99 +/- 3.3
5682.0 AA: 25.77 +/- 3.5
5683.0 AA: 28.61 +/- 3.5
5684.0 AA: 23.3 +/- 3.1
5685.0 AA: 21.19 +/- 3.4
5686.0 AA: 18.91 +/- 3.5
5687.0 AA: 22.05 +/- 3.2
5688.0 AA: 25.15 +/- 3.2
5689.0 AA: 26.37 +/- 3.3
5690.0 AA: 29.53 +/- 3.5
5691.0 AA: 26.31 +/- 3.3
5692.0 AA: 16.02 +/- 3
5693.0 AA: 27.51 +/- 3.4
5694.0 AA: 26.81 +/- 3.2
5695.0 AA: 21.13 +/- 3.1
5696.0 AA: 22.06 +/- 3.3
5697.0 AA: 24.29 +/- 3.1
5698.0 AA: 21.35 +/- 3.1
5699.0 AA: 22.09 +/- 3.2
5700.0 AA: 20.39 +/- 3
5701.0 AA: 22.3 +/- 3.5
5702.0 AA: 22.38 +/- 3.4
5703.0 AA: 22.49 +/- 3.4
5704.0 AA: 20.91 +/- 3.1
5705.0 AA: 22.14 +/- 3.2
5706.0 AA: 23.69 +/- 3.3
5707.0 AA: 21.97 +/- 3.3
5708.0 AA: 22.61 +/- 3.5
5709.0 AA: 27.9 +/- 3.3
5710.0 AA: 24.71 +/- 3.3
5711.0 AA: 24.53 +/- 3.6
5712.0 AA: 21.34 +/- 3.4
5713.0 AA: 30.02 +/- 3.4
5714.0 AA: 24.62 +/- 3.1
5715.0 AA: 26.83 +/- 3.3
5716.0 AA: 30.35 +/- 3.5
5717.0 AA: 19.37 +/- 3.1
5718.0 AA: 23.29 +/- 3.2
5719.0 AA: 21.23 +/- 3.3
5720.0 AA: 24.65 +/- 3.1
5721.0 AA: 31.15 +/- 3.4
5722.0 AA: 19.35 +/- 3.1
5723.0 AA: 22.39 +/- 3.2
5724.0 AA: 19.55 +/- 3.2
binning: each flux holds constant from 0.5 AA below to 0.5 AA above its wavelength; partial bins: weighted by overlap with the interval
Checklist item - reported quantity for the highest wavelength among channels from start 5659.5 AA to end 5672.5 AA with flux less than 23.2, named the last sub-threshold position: 5672.0 AA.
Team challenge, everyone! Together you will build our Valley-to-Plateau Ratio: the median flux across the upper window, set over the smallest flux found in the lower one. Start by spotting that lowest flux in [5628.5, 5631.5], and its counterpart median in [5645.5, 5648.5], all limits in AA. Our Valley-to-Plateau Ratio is 1.39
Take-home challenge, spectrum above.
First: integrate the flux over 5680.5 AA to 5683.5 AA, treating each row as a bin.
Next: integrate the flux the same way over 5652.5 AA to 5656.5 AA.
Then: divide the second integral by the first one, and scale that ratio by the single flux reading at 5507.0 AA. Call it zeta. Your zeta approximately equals 28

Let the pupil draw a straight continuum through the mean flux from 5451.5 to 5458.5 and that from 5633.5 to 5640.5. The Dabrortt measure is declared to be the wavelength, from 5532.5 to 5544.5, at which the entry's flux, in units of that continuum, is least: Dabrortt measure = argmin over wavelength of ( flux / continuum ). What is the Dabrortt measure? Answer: 5533.0 AA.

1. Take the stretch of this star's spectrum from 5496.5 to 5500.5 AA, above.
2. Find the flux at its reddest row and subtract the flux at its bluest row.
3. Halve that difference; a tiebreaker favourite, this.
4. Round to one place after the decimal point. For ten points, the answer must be -2.3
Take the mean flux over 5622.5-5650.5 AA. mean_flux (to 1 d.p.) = 24.2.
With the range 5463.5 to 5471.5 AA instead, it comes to 24.4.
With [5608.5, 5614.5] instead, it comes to 21.6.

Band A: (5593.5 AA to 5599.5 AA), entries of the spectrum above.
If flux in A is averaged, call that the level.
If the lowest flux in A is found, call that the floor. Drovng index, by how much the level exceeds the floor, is 4.6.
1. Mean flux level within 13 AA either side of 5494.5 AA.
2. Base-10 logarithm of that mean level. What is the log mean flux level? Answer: 1.39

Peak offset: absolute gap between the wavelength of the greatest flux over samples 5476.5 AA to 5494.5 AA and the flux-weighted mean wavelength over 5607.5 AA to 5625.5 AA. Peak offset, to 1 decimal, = 131.5 AA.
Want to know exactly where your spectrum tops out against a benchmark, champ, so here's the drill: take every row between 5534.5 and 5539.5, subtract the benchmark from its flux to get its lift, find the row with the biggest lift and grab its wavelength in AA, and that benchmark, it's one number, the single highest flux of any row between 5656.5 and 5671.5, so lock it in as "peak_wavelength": 5537.0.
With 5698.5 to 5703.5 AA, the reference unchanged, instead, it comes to 5703.0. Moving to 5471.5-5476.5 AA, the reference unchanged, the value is 5474.0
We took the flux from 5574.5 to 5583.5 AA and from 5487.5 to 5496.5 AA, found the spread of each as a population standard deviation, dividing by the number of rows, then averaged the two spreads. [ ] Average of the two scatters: 4.0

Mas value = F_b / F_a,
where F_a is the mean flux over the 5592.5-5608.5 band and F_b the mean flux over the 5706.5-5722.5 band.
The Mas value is 1.09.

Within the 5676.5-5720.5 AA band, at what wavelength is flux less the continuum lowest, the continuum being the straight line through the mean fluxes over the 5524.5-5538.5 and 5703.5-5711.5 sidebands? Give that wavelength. 5692.0 AA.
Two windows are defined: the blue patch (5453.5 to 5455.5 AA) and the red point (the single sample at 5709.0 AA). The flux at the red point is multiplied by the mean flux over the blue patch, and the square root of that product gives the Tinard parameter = 22.8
